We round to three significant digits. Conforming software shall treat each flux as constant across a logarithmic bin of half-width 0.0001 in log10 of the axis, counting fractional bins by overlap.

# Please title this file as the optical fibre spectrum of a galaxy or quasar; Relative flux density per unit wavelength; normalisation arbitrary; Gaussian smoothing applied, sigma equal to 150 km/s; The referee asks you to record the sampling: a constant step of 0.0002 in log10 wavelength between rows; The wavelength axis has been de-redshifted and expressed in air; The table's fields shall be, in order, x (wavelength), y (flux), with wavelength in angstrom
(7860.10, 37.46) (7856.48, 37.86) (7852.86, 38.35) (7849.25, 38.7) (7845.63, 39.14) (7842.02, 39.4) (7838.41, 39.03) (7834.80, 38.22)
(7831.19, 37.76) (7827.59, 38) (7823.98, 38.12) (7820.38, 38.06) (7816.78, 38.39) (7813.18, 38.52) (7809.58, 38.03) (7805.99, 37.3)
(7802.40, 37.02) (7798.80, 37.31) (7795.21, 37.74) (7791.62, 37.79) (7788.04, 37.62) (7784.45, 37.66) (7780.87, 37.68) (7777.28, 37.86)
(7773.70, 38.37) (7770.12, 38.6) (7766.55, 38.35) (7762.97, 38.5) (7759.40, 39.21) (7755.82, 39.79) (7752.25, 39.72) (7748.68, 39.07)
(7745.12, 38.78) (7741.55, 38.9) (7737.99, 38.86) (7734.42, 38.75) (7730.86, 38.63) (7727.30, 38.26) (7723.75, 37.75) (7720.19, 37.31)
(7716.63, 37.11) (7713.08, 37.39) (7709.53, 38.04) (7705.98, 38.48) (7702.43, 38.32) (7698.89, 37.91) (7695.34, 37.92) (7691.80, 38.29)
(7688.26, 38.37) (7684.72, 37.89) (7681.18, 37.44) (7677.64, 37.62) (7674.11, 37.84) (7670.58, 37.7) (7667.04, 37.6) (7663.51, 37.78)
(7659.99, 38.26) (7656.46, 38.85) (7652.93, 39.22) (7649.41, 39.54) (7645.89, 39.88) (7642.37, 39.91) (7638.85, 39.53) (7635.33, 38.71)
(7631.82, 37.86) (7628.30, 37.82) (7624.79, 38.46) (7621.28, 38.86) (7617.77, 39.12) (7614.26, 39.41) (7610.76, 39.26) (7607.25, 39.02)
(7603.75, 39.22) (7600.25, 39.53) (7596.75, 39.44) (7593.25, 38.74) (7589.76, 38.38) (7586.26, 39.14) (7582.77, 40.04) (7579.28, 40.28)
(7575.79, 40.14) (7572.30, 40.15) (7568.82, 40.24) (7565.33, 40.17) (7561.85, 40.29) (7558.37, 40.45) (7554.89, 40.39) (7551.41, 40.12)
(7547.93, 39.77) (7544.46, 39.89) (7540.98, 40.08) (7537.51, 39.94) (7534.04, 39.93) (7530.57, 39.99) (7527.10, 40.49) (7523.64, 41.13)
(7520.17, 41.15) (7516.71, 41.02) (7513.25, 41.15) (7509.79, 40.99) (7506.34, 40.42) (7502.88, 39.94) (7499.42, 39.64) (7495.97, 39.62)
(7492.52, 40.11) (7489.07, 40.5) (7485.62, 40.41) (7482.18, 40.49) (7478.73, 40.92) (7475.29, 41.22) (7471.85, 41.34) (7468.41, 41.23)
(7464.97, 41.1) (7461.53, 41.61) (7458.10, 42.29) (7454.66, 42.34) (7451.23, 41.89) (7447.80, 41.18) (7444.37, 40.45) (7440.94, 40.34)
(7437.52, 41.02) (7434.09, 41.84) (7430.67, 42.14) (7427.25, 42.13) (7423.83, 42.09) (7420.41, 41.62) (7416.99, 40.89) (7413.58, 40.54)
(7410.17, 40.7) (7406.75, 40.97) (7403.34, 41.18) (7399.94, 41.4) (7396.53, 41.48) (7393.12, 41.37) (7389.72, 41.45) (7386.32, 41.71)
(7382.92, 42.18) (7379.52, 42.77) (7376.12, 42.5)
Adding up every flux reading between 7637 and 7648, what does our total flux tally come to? 119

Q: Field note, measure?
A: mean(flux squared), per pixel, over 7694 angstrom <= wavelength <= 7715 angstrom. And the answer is 1445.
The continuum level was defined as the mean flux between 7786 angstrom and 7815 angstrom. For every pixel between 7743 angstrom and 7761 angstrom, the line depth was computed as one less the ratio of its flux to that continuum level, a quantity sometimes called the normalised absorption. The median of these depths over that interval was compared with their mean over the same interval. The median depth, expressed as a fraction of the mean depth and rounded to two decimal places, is 0.94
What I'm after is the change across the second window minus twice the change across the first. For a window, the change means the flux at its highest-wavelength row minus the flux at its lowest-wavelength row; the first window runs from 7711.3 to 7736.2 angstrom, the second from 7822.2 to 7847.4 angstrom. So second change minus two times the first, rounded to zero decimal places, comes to -2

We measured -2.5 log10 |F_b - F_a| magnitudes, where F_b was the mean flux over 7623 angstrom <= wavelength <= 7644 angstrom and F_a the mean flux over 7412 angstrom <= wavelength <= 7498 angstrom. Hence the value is -1.0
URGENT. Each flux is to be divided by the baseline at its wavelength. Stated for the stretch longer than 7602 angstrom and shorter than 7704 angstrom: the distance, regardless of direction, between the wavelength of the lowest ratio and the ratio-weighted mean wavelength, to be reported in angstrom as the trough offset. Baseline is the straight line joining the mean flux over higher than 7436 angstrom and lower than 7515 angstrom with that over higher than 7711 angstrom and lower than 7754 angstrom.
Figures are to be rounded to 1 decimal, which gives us 24.6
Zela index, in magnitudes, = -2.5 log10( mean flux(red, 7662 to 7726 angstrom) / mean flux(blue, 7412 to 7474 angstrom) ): 0.10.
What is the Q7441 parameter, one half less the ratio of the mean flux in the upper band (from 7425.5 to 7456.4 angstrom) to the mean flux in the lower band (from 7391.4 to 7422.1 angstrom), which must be -0.51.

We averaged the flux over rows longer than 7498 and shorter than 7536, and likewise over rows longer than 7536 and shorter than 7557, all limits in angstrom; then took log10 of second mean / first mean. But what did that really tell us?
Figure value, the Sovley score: -0.005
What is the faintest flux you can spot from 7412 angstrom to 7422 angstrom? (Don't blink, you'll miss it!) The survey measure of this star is 40.54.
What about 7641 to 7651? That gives 39.54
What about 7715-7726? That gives 37.11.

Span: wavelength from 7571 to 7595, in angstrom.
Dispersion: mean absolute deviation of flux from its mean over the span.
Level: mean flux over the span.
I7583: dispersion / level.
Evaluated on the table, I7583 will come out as 0.017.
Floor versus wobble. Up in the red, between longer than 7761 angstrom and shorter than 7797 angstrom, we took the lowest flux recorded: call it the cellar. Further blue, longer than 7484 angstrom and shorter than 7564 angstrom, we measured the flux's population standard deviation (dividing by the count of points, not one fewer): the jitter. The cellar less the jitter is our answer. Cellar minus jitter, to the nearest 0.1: 37.1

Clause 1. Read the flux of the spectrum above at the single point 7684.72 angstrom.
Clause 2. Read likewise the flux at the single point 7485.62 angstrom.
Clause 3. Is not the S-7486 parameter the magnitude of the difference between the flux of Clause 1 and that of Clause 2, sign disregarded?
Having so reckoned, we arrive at 2.5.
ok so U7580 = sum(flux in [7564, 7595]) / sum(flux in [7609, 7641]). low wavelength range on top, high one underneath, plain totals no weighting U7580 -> 1.02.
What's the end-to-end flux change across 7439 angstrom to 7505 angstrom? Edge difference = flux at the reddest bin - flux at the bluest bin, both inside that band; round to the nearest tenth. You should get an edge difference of -0.4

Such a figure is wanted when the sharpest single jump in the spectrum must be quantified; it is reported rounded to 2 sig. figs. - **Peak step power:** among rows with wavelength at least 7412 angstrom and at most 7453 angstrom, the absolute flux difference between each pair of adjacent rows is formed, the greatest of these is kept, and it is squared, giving 0.67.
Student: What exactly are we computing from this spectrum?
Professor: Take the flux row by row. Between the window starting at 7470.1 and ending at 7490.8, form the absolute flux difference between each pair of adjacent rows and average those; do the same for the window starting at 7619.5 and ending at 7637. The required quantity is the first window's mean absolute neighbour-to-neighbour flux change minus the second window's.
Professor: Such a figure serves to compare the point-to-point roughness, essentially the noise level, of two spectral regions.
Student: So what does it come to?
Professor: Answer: -0.28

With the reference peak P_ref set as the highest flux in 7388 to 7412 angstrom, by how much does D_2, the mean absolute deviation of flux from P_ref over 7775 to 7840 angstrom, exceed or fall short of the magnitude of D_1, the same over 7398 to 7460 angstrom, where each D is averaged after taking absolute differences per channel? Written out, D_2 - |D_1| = 3.0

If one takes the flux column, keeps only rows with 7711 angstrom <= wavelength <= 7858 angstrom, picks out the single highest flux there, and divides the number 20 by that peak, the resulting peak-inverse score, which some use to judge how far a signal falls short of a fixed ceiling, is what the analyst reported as 0.5026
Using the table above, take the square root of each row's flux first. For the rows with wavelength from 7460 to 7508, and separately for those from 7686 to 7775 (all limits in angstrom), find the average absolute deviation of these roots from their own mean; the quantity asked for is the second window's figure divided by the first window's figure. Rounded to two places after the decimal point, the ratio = 0.95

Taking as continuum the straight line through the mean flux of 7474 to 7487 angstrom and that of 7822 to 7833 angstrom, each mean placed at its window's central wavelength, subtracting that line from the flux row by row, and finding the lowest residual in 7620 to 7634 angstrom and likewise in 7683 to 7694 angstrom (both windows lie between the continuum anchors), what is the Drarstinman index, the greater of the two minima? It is -1.2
